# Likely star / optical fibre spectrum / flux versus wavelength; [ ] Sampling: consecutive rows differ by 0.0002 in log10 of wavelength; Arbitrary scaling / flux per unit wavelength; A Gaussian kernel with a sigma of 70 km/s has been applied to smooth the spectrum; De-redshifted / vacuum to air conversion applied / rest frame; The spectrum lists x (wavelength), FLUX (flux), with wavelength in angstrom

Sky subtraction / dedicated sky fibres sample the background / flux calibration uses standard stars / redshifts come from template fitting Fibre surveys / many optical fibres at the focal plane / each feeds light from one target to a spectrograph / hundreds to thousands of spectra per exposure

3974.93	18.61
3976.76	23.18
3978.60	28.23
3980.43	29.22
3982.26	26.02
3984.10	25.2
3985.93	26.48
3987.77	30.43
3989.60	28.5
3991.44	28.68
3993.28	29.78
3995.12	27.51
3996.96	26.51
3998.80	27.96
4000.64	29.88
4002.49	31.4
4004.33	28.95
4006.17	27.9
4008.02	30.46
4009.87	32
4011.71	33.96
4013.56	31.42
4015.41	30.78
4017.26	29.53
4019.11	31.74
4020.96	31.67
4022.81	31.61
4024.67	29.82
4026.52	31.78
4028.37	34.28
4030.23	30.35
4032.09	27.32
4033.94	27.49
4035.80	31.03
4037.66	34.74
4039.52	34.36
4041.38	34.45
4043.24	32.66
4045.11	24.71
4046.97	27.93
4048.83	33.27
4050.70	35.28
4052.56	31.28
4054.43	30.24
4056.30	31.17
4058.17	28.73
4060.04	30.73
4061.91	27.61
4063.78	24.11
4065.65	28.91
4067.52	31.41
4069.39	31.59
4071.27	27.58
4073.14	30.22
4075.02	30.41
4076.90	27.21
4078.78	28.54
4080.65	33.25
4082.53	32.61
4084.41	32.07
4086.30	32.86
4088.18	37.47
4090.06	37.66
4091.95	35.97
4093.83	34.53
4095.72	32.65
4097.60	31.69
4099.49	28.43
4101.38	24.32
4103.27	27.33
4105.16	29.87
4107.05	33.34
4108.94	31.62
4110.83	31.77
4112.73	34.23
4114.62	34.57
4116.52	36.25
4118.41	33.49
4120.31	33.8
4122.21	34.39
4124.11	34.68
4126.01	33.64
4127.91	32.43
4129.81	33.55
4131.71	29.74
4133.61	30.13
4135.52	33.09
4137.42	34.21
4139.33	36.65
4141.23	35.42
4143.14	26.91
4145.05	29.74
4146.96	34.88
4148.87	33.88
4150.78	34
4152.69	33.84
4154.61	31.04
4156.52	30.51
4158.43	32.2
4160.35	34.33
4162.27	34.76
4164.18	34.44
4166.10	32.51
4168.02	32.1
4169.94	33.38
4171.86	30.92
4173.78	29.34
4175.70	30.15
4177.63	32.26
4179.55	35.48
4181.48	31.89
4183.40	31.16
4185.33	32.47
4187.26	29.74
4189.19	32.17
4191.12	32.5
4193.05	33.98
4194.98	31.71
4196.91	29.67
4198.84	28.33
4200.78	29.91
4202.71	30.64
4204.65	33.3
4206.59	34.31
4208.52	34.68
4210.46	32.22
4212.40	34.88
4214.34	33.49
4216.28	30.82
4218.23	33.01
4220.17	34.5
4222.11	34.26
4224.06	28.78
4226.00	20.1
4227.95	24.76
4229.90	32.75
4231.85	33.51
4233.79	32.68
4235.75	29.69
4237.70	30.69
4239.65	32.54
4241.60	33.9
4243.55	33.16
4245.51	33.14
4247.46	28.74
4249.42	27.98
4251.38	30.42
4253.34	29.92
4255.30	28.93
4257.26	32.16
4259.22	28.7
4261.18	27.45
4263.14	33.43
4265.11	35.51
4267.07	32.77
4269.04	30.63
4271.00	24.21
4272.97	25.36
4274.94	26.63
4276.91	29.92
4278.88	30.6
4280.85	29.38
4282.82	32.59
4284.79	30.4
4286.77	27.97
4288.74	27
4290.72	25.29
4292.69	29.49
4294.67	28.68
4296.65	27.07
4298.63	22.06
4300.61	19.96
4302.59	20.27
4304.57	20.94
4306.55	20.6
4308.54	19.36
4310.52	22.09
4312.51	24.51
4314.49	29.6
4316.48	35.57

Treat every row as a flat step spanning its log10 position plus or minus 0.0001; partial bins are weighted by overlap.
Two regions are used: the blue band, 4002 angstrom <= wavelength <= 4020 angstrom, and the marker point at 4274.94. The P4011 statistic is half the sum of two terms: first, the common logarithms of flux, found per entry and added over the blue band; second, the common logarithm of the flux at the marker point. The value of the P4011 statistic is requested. 8.15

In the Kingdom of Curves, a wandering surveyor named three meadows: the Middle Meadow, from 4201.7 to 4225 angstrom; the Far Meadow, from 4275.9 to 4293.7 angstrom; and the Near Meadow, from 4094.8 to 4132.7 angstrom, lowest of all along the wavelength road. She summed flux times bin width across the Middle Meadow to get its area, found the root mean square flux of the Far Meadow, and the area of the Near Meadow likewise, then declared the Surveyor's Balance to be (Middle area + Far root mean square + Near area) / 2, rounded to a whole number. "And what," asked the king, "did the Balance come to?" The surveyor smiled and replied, 1006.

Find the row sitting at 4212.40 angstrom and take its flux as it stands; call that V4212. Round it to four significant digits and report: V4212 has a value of 34.88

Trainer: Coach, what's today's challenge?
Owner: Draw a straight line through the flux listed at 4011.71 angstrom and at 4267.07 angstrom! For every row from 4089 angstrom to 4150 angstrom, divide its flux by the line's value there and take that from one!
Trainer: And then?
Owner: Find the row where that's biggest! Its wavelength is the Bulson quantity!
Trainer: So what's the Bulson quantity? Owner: 4101.38 angstrom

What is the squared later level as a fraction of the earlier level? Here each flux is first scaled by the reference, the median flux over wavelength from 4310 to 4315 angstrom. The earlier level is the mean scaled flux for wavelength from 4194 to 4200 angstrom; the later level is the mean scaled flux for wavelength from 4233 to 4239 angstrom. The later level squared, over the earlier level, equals 1.31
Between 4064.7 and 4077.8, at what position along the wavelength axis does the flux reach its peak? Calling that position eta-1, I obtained 4069.39 angstrom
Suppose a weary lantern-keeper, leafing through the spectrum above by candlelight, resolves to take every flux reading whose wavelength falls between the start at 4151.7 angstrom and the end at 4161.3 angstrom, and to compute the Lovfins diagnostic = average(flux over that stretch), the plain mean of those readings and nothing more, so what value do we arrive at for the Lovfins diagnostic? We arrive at 32.4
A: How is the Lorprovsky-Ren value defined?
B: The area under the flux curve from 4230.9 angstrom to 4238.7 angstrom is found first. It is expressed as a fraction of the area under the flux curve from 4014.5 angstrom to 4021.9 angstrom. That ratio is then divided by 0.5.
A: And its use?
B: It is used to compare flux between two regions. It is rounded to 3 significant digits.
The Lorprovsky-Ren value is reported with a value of 2.16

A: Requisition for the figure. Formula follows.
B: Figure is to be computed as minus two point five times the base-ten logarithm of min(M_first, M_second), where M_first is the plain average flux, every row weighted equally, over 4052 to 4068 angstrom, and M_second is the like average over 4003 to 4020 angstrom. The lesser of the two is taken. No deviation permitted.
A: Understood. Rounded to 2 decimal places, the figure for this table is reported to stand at -3.67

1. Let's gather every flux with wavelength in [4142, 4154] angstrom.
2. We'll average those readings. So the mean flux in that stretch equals 32.2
